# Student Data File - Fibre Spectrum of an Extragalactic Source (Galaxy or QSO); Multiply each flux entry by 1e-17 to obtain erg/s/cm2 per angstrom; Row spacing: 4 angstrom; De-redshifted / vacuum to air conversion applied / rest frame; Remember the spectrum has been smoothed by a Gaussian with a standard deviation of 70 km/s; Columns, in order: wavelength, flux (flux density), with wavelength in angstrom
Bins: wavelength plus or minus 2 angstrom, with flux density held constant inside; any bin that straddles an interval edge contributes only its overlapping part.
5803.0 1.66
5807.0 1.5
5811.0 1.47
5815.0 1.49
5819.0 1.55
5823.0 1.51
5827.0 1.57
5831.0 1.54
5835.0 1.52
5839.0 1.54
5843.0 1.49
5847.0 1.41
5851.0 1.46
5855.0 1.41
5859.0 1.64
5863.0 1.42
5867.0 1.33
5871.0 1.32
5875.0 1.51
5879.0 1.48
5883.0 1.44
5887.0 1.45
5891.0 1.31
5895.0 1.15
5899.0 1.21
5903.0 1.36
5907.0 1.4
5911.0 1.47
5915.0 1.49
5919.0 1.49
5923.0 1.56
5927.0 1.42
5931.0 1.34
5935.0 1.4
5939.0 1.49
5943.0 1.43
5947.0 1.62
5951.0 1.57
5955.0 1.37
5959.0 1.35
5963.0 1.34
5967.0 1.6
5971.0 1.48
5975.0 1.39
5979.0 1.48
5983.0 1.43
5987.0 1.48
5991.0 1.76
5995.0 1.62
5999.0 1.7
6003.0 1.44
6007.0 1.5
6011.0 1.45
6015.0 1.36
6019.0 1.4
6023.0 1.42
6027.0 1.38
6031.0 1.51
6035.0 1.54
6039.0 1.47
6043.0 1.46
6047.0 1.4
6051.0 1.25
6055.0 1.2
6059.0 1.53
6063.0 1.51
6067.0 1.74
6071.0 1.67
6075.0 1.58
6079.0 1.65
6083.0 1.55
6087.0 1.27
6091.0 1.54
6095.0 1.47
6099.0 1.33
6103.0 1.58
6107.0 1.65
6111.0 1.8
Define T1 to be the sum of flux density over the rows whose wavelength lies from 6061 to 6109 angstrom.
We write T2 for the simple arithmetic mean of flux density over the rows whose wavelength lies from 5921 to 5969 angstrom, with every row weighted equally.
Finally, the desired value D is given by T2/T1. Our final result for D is 0.0786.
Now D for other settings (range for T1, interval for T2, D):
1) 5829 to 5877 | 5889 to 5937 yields 0.0786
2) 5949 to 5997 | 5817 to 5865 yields 0.0842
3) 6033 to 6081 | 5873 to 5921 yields 0.0776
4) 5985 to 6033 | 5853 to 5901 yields 0.0771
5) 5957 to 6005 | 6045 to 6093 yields 0.0825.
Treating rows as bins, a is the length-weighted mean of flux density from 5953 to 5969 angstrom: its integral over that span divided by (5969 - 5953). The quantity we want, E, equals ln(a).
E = 0.35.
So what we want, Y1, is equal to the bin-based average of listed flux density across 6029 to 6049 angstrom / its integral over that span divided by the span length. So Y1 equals 1.48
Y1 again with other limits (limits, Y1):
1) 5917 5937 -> 1.44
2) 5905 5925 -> 1.48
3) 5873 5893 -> 1.44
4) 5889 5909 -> 1.29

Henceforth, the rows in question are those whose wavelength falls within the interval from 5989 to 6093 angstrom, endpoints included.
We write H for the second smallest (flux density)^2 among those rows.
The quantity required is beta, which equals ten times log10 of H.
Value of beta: 1.9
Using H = 1.56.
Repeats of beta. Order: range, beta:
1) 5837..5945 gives 1.7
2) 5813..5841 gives 3.6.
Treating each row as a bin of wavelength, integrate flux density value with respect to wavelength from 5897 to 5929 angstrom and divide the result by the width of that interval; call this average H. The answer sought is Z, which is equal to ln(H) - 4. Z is -3.65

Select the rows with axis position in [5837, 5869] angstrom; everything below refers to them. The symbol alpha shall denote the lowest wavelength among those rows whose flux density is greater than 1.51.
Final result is 5839.0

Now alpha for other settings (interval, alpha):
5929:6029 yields 5947.0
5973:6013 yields 5991.0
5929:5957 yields 5947.0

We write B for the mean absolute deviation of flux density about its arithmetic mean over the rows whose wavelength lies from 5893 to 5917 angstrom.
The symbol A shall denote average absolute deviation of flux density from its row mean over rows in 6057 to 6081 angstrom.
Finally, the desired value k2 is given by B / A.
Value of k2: 1.52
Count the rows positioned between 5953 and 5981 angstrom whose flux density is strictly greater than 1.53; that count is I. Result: 1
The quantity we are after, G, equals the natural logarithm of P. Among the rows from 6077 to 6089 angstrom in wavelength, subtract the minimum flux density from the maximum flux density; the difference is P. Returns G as -0.97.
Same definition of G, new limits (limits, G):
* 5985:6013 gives -1.14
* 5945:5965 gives -1.27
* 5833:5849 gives -2.04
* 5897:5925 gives -1.05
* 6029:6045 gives -2.53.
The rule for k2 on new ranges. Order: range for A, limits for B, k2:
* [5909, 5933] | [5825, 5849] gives 0.76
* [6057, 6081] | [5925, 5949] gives 0.95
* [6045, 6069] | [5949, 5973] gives 0.63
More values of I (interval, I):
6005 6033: 0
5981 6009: 3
